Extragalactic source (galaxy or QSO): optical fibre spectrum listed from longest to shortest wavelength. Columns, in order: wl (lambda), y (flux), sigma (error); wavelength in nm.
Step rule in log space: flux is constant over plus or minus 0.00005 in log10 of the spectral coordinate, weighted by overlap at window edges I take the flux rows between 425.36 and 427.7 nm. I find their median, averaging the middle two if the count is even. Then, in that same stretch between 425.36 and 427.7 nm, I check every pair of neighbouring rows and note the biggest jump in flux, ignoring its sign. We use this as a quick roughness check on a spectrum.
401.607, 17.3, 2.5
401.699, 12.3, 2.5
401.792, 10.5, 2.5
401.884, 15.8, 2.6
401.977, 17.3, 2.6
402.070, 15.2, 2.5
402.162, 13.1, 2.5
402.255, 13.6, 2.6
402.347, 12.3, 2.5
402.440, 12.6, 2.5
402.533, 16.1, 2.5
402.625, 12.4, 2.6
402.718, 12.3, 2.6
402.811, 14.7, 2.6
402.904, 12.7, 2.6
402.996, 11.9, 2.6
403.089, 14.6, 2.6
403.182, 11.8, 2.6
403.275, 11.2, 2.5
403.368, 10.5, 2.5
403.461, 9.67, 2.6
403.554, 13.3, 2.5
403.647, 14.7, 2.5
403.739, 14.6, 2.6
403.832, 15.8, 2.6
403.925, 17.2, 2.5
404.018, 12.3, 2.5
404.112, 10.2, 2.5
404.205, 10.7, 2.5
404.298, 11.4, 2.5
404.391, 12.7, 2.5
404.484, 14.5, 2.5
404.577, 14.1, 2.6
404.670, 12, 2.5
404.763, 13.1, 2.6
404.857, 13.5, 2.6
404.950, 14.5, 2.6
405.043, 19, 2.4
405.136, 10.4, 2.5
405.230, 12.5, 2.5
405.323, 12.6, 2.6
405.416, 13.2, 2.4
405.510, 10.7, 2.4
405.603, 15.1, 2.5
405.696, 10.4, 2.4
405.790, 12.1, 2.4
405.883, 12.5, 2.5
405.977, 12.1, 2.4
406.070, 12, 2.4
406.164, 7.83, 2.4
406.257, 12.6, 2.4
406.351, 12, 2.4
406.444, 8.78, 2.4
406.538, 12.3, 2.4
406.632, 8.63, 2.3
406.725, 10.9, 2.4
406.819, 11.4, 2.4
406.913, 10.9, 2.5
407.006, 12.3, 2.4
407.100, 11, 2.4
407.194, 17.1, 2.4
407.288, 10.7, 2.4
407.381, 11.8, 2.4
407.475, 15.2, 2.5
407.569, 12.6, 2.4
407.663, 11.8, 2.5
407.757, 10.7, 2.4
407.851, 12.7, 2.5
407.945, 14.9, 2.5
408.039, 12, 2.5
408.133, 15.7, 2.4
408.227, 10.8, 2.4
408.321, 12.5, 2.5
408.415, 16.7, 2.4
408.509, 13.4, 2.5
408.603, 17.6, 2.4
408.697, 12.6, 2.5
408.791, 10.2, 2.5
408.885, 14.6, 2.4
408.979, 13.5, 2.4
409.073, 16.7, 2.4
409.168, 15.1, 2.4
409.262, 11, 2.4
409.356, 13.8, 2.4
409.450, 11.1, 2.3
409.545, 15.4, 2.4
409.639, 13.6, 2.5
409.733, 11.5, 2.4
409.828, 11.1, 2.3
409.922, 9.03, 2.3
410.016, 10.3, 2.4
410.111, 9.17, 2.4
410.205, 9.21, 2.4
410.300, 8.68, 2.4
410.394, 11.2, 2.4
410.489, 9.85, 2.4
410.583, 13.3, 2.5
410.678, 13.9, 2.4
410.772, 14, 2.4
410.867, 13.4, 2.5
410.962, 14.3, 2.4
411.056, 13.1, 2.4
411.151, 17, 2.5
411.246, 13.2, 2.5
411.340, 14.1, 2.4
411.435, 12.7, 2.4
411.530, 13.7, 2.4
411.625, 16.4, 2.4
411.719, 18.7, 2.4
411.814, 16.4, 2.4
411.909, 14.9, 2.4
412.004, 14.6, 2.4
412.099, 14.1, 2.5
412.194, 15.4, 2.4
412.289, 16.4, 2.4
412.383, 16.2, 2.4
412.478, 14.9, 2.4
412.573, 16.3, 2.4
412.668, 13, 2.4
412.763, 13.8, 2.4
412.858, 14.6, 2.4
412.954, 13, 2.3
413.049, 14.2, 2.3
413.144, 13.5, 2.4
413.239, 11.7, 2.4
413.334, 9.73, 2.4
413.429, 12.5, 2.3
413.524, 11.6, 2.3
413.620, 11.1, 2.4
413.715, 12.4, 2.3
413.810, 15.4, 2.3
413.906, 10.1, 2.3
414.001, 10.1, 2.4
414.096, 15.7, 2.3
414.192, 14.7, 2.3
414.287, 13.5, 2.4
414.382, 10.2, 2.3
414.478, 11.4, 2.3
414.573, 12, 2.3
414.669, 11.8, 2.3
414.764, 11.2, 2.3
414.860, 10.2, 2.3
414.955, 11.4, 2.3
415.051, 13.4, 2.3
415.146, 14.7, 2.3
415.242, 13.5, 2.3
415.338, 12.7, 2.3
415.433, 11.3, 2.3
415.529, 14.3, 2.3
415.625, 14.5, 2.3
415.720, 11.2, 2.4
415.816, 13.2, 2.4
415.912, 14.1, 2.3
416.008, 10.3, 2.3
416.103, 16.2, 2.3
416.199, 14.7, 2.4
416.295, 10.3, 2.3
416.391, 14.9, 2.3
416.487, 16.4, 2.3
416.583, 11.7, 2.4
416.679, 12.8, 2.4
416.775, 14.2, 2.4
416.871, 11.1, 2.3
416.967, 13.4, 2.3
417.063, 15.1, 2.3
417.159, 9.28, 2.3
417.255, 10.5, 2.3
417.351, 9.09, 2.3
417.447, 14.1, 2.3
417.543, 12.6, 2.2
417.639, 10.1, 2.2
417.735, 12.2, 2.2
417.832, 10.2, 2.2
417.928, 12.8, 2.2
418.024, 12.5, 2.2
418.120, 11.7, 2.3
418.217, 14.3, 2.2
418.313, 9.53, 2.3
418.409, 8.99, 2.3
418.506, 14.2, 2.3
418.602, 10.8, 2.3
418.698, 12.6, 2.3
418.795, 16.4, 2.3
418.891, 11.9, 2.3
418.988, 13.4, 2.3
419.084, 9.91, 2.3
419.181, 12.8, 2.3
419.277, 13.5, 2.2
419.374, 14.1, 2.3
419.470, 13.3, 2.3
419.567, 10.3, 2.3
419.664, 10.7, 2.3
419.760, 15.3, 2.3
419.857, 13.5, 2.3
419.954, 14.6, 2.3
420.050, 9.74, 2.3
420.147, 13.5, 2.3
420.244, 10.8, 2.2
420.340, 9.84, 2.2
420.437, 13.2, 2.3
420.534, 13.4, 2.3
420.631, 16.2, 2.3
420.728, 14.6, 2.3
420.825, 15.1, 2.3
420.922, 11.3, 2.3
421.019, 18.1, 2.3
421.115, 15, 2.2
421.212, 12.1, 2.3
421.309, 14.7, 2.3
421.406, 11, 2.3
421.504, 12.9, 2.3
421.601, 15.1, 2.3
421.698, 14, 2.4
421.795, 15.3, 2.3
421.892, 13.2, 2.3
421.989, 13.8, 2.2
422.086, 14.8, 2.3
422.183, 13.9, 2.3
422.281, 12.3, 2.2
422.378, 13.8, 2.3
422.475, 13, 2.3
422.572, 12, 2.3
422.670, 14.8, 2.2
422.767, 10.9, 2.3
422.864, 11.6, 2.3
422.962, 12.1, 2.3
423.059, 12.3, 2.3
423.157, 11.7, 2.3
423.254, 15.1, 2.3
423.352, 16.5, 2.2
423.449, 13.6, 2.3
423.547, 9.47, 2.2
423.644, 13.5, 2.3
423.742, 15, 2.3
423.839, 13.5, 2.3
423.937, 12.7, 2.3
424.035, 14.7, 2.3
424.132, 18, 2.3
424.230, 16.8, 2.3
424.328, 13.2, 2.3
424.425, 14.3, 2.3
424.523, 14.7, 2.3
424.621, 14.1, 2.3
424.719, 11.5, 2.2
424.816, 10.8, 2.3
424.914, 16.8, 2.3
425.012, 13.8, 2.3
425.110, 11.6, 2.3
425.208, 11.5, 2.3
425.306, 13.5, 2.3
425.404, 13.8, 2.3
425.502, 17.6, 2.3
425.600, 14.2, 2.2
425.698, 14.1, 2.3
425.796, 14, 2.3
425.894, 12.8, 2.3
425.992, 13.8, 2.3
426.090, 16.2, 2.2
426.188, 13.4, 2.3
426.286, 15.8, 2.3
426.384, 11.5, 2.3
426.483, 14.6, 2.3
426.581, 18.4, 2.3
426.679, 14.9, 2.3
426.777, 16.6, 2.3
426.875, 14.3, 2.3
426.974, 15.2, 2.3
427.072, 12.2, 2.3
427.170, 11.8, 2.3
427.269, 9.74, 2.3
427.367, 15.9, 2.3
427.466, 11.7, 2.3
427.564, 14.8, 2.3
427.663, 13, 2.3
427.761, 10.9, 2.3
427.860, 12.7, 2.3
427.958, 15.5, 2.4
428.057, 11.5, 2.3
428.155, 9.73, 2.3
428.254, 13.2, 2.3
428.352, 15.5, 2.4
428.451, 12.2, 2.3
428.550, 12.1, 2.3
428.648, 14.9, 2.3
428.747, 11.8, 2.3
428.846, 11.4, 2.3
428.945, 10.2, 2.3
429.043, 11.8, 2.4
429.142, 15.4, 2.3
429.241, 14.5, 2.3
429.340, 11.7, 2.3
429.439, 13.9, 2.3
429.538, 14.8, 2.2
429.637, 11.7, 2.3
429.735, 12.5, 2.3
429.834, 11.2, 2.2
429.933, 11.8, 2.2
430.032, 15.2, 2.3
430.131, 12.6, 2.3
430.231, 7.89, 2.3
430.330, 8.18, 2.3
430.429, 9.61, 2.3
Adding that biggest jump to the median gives 20.3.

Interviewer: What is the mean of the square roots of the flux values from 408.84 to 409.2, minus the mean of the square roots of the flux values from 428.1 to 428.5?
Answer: 0.3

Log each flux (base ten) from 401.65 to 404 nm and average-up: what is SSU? 1.12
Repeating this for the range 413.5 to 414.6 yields 1.09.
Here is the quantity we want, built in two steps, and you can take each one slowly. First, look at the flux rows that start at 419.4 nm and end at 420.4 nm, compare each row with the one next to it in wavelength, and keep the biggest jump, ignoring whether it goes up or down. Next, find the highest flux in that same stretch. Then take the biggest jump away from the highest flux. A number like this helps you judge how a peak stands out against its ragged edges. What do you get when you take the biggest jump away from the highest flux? 10.4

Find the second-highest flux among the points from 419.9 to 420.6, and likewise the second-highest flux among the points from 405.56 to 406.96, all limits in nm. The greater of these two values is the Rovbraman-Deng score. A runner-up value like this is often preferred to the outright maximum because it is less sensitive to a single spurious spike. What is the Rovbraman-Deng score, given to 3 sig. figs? 13.5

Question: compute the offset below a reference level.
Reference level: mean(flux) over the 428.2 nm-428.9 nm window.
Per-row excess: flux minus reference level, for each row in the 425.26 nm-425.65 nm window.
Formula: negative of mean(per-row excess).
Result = -1.8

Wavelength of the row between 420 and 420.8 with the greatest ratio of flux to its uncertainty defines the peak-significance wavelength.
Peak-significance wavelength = 420.631 nm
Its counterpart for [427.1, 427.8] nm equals 427.367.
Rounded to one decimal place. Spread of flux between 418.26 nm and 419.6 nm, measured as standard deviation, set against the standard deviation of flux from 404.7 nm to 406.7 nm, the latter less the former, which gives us 0.3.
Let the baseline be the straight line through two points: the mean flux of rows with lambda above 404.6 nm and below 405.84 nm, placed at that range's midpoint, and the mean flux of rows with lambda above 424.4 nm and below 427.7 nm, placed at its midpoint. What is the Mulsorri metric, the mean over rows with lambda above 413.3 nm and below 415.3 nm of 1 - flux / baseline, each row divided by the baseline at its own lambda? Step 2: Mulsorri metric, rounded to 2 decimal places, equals 0.09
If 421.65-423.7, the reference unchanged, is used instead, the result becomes 0.04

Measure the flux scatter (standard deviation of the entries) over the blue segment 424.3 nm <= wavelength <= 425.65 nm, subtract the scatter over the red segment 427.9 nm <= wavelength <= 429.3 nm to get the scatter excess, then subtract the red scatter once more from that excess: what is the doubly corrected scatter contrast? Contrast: -2.0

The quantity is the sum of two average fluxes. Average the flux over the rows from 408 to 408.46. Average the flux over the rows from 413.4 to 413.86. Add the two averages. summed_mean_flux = 26.1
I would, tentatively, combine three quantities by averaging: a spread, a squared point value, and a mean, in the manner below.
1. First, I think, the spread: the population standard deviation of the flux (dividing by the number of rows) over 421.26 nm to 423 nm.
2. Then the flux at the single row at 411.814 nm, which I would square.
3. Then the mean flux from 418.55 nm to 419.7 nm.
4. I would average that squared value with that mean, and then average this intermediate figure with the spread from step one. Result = 71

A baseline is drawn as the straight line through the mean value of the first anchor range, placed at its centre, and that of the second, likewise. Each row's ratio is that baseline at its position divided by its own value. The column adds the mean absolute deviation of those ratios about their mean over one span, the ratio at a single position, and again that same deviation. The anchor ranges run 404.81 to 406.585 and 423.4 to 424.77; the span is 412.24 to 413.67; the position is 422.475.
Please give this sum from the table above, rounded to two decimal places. 1.30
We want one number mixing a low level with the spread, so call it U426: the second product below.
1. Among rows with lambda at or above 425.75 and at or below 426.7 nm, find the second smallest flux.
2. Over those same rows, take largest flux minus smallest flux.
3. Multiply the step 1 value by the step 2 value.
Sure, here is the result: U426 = 88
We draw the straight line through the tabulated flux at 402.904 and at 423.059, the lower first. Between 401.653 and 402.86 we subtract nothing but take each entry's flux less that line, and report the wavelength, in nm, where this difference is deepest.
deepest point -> 401.792 nm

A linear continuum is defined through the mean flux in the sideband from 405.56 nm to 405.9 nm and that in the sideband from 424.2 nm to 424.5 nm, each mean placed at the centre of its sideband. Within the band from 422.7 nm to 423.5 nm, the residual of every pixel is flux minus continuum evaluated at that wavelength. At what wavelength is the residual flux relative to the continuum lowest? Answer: 422.767 nm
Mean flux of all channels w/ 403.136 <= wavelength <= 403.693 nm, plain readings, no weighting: 11.9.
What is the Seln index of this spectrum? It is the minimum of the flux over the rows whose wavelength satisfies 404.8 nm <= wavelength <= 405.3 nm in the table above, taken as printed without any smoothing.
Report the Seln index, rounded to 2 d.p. 10.40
